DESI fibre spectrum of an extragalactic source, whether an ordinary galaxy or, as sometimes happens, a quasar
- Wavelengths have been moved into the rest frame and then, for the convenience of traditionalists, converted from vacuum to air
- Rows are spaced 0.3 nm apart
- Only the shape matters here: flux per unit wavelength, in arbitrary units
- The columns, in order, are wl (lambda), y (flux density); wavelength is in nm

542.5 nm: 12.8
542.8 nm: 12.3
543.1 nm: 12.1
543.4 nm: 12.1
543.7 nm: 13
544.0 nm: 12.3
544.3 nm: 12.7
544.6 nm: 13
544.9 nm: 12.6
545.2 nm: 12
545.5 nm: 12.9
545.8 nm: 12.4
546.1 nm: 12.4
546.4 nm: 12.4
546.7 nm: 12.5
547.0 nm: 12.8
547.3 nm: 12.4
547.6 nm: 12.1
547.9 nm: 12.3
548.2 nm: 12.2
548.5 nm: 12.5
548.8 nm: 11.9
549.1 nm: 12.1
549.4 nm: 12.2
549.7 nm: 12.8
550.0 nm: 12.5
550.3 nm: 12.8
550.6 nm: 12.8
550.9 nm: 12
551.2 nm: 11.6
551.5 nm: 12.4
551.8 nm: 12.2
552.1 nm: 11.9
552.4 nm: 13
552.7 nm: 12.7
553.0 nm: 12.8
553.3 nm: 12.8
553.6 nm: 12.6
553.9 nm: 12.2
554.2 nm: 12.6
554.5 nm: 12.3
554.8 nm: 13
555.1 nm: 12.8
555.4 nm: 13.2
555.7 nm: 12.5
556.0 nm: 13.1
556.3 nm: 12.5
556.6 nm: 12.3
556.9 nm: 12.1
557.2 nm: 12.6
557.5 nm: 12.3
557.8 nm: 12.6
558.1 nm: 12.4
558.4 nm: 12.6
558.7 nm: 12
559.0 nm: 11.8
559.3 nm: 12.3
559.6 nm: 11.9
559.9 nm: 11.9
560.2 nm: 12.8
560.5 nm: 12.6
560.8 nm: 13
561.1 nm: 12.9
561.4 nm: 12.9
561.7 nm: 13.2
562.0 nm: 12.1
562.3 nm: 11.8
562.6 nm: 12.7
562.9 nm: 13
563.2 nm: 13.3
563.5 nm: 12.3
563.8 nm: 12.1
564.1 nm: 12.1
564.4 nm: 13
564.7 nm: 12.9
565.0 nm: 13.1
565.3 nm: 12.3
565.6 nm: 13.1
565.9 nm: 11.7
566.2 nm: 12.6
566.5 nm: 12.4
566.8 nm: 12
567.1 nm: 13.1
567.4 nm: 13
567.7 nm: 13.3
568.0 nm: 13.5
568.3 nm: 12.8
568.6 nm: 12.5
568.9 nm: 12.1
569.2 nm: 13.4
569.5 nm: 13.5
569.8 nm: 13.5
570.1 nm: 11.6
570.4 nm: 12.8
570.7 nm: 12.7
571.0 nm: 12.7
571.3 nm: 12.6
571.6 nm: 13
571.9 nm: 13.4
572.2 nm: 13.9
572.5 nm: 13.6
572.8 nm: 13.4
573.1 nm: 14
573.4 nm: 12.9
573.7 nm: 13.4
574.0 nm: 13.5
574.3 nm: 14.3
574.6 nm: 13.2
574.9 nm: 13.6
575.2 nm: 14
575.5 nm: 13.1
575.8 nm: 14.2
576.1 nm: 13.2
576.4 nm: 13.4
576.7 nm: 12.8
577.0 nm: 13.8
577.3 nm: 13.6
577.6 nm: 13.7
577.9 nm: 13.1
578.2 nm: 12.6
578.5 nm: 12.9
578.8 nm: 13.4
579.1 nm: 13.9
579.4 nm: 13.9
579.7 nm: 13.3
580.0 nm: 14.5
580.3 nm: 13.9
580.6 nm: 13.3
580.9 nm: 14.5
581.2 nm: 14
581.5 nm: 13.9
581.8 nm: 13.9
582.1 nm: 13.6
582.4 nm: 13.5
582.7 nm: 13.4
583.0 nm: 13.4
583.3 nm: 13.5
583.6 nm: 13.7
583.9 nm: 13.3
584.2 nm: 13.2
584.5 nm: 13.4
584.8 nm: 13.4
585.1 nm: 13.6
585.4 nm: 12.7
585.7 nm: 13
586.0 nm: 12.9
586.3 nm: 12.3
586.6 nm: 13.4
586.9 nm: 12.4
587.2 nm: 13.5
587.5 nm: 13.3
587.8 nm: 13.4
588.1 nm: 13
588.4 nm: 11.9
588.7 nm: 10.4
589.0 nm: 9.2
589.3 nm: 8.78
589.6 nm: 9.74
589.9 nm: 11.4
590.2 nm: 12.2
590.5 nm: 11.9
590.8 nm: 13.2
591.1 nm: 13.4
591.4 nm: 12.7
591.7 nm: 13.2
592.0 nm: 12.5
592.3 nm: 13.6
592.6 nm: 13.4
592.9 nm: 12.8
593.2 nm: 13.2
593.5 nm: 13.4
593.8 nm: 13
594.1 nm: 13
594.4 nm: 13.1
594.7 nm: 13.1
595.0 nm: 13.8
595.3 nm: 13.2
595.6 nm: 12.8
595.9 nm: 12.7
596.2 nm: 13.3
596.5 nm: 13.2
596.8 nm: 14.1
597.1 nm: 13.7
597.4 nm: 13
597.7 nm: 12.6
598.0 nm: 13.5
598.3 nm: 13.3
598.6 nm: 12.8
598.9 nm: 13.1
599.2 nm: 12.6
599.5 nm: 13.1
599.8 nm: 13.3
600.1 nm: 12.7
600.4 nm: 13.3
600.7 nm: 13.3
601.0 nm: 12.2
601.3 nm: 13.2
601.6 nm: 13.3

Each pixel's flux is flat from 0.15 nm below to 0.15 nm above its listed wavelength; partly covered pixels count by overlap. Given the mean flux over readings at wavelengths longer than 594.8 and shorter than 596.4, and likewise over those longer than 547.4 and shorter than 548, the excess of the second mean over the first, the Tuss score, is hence -1.0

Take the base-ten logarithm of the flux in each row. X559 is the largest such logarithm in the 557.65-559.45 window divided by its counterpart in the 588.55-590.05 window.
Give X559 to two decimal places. 1.04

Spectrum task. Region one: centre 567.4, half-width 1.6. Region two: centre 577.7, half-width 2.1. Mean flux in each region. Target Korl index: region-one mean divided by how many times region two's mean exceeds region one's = 11.9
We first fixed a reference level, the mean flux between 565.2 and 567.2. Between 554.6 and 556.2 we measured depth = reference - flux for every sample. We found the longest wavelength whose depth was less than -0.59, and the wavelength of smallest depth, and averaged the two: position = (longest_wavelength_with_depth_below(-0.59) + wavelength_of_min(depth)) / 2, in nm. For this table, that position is 555.70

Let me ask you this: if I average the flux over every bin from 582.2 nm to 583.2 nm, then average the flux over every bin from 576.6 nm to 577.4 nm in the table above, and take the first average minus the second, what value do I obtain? 0.0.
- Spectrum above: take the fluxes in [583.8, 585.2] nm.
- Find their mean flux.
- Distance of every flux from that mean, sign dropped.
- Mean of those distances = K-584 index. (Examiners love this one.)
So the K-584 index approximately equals 0.10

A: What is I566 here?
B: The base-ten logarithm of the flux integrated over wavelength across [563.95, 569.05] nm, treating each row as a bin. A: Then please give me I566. 1.811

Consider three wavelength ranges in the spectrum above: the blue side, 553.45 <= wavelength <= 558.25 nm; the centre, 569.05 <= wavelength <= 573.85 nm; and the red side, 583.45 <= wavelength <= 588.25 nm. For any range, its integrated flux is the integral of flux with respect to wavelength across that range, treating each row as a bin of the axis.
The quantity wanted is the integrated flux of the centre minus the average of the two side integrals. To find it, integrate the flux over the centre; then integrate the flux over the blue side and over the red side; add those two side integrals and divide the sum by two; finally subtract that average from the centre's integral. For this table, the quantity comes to 1.4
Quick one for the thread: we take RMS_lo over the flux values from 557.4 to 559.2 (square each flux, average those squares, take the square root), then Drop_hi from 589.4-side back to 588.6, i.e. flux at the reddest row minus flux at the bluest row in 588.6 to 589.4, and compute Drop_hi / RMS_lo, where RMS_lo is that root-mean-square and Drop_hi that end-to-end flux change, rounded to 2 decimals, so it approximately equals -0.13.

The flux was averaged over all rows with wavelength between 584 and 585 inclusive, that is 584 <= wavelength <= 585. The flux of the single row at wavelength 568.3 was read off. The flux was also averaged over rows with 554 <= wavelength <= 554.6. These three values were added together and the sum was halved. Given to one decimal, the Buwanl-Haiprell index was 19.3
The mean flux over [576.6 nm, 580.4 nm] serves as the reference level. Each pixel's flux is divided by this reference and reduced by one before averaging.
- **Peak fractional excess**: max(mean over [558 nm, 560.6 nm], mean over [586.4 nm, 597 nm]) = -0.07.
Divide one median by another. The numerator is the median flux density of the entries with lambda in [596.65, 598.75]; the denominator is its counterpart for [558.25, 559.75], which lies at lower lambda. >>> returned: 1.11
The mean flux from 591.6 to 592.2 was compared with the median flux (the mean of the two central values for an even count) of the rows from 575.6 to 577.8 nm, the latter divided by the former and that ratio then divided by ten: 0.106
